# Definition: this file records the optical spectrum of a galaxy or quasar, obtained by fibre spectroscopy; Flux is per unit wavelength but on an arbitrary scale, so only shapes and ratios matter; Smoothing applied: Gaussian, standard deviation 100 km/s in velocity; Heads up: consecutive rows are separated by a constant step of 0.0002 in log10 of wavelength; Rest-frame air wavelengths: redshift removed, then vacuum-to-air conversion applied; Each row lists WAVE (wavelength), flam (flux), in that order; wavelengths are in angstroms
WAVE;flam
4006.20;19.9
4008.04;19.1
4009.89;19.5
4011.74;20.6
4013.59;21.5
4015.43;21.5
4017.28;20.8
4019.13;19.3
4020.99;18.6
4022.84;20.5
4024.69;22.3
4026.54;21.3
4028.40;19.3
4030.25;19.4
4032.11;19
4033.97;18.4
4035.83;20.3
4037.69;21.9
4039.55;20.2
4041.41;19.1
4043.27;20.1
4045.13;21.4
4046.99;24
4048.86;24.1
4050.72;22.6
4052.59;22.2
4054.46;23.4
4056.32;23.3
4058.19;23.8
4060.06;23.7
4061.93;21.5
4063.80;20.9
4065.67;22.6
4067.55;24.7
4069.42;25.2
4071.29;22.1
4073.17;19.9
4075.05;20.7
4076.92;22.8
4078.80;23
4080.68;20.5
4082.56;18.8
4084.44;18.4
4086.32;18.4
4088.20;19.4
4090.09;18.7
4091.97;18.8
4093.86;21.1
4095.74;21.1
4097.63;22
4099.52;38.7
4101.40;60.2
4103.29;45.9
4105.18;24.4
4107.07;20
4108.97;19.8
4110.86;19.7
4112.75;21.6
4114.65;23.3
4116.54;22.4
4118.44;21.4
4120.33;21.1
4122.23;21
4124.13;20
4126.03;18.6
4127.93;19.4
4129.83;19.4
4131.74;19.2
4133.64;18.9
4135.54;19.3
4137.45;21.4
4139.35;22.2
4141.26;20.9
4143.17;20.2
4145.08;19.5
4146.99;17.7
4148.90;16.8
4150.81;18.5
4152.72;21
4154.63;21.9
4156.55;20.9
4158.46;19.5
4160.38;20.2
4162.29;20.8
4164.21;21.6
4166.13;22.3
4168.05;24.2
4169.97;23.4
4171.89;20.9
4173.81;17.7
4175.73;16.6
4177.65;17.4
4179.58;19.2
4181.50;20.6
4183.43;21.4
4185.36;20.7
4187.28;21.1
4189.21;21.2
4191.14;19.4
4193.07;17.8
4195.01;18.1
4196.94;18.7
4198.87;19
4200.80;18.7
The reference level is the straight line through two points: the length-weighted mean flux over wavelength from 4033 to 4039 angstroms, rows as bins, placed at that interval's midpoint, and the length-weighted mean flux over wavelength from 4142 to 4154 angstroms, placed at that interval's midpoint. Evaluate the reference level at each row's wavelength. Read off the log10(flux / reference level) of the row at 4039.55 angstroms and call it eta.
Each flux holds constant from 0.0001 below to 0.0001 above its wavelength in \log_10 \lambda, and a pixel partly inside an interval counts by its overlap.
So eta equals 0.00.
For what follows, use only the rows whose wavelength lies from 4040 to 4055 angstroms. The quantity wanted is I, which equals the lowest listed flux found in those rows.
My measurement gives 19.1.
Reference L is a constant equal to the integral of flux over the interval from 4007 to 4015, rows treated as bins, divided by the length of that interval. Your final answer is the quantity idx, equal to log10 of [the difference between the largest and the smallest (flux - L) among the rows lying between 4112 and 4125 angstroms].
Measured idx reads 0.52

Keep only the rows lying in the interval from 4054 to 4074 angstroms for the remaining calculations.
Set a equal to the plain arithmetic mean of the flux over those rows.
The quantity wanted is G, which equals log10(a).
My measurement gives 1.36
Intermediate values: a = 22.8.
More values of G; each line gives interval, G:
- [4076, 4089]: 1.31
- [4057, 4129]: 1.37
